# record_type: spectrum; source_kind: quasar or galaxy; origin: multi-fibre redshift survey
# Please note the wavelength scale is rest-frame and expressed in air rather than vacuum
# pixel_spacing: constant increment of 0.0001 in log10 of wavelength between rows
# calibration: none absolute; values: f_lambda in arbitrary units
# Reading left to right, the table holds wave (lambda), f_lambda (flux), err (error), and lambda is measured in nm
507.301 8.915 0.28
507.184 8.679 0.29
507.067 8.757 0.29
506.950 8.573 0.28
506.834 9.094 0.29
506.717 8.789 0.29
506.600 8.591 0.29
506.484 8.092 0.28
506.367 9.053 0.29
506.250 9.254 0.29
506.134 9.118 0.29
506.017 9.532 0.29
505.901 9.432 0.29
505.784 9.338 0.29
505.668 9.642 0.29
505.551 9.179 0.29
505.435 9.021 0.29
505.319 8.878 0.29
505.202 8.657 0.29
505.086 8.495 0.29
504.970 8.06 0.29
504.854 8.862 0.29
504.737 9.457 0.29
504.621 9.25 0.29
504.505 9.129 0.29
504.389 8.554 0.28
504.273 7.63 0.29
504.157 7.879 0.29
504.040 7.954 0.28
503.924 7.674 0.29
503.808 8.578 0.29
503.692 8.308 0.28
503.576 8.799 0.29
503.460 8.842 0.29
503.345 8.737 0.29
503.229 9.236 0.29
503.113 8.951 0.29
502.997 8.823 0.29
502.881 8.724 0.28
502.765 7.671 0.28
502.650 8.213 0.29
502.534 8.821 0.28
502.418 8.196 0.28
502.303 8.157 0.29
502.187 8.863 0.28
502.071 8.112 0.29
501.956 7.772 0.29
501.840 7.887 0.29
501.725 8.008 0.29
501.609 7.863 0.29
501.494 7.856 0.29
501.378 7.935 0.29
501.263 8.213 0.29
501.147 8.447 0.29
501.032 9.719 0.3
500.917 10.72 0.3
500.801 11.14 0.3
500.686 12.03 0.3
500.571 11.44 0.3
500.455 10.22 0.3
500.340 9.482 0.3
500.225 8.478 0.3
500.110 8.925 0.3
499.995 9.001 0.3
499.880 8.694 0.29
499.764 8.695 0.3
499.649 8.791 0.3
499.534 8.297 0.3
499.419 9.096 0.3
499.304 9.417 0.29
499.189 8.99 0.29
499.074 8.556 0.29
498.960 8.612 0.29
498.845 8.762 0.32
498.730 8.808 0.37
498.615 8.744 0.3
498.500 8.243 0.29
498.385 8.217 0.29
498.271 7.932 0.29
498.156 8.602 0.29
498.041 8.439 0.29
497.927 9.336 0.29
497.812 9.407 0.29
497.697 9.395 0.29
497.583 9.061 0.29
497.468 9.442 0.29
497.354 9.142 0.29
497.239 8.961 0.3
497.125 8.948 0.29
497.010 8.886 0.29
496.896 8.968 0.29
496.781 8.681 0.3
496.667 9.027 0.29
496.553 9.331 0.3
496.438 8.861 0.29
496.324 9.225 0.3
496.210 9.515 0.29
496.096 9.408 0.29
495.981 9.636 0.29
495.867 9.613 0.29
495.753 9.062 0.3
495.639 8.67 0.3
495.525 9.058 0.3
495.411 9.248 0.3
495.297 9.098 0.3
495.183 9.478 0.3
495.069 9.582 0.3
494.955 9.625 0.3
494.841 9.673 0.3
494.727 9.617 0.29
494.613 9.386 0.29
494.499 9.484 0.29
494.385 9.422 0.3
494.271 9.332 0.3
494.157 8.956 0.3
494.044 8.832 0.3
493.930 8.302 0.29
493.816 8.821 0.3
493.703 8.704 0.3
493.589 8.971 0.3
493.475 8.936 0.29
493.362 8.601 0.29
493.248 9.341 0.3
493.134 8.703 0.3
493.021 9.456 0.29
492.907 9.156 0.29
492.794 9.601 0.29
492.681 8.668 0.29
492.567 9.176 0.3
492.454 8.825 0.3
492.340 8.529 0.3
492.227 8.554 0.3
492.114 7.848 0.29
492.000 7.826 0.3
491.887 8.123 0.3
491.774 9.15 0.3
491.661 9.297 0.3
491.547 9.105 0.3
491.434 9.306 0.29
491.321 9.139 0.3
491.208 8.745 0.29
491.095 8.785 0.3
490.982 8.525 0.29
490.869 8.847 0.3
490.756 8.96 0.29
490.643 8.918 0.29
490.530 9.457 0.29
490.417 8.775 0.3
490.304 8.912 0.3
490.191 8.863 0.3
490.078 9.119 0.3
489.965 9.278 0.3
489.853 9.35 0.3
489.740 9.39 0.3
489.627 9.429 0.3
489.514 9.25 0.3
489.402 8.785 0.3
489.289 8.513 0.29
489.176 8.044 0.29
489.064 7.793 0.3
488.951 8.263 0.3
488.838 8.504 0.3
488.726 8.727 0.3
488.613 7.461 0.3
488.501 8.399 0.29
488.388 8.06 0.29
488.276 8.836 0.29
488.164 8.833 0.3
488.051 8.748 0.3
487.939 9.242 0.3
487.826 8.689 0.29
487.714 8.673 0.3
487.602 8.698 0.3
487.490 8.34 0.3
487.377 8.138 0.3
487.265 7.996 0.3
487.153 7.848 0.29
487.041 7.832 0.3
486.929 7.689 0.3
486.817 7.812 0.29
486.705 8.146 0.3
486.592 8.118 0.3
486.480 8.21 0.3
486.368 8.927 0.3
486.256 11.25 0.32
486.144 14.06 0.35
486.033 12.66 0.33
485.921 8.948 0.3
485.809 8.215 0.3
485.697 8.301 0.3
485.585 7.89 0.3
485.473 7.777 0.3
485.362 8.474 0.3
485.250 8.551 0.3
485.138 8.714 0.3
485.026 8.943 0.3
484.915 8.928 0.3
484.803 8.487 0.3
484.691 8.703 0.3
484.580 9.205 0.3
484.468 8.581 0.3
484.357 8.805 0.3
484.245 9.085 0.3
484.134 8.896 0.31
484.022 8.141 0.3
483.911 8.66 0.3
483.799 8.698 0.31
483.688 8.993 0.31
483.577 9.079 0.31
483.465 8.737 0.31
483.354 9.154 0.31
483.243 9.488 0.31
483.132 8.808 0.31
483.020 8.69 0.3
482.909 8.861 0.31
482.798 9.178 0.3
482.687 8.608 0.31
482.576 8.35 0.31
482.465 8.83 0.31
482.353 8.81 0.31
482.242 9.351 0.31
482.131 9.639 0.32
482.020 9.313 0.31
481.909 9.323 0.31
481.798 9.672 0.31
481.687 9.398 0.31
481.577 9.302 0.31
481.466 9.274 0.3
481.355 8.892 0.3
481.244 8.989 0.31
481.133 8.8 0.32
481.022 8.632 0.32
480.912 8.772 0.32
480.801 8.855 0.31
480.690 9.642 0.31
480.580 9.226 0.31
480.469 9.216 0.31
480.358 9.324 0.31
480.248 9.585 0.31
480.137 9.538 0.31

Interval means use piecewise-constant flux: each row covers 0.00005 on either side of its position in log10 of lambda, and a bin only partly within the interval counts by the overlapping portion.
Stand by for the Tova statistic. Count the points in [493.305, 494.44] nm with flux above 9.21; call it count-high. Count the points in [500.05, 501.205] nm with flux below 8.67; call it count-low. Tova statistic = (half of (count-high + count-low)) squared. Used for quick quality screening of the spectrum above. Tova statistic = 4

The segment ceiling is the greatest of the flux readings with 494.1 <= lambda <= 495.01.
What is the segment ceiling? 9.673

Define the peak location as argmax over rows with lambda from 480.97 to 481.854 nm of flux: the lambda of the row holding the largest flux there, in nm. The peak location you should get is 481.798 nm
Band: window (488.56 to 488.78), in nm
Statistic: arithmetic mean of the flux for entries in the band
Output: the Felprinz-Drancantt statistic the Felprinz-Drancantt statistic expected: 8.1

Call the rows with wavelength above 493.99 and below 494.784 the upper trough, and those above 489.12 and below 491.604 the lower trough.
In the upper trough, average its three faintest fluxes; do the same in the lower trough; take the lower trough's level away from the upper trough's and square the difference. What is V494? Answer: 0.46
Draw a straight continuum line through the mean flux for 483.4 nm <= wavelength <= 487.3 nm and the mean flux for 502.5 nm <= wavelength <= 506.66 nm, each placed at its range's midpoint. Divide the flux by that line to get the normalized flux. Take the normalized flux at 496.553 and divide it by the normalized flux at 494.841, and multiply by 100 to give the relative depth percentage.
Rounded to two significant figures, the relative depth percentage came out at 97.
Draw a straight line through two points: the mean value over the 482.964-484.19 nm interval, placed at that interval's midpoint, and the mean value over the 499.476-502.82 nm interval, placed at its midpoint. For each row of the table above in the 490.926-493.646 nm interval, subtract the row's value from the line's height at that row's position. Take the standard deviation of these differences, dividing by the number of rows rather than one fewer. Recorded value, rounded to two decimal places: 0.46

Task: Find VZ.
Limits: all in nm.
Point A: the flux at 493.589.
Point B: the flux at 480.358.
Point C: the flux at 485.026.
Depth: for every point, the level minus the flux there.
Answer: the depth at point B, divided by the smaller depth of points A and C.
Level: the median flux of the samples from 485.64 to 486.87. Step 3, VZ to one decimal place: 1.5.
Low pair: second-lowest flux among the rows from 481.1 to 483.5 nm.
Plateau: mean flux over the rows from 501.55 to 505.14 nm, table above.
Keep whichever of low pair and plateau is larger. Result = 8.61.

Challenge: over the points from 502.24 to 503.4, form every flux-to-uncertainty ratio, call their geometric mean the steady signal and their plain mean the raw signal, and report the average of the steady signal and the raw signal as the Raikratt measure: 29.9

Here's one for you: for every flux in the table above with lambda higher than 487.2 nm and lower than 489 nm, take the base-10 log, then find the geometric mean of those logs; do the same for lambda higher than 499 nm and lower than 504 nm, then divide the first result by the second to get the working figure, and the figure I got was 0.98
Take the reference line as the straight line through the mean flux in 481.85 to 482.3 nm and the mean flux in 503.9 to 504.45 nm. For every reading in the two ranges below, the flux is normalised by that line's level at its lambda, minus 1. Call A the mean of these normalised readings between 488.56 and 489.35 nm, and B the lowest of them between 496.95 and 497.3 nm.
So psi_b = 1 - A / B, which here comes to 2.5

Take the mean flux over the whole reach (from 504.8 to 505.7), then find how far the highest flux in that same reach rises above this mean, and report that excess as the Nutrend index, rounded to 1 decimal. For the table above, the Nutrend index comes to 0.8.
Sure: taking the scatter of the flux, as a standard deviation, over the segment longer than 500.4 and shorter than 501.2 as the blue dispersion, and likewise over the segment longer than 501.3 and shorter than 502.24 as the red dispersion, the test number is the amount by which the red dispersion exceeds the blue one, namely -0.8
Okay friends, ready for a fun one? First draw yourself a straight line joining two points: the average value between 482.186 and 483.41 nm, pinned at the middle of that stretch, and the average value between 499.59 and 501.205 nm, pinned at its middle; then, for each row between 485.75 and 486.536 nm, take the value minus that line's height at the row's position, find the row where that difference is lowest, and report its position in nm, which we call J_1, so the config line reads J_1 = 486.480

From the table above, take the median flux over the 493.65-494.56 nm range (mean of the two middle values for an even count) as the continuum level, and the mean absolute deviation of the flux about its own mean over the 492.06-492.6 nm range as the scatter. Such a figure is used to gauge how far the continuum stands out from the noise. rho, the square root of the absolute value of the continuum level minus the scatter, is 2.93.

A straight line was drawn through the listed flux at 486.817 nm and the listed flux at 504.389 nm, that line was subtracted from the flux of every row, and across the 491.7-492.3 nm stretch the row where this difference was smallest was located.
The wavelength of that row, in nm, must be 492.000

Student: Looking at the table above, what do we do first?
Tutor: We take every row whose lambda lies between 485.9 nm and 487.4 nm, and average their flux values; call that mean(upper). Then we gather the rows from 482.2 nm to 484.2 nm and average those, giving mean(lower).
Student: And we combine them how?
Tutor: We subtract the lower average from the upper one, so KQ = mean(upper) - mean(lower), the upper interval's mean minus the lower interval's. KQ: 0.3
